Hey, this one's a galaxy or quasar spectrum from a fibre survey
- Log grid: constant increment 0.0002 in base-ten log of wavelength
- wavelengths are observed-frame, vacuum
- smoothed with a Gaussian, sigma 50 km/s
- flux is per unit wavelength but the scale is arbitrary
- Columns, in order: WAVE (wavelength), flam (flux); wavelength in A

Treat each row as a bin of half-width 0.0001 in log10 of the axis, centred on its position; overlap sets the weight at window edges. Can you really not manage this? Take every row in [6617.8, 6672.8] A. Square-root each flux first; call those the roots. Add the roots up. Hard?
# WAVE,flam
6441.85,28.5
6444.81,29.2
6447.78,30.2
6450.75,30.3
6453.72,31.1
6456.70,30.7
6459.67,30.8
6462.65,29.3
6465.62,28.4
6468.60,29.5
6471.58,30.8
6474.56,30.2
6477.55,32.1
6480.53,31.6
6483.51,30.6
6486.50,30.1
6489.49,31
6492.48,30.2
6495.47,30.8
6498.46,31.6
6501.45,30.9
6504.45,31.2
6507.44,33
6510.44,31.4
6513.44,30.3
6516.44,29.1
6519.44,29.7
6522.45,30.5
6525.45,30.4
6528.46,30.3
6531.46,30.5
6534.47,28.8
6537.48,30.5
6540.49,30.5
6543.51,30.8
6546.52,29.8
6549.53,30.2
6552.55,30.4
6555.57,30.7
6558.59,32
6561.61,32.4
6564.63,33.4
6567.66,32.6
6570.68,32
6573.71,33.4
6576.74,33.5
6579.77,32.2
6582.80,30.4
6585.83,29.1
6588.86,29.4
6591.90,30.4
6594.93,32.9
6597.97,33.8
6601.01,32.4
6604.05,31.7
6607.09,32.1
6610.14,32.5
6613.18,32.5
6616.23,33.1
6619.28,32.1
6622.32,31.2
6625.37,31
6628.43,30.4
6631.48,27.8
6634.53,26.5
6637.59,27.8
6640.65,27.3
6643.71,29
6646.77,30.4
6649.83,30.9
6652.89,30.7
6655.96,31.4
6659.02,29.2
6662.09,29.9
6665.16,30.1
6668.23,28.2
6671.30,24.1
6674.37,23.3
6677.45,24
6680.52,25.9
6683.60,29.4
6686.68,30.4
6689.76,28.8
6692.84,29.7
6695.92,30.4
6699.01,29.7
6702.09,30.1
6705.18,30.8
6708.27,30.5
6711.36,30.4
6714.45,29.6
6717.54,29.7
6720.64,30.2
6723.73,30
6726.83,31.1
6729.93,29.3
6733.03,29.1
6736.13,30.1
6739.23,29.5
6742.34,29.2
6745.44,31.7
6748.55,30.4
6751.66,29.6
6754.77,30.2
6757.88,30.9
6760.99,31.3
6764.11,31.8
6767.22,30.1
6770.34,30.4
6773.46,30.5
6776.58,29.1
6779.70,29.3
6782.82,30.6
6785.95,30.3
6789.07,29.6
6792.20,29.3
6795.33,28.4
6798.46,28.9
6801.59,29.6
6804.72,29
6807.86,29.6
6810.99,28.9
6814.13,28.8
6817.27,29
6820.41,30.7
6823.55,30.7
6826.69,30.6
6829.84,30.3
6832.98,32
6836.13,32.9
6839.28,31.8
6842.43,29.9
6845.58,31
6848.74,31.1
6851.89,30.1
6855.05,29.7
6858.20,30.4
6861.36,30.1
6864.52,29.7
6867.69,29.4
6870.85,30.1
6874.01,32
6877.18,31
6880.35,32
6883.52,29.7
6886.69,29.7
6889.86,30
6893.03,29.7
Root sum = 97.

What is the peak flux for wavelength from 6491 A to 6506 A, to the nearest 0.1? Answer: 31.6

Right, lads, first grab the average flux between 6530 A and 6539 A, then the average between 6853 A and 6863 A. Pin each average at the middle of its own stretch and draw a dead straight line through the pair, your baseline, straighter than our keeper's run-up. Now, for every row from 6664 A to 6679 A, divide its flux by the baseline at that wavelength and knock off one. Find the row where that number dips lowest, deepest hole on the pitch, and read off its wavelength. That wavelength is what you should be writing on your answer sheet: 6674.37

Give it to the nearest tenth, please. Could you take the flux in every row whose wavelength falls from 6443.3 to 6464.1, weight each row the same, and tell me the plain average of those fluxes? 30.2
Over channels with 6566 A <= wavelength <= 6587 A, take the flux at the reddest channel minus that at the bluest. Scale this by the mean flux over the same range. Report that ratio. -0.11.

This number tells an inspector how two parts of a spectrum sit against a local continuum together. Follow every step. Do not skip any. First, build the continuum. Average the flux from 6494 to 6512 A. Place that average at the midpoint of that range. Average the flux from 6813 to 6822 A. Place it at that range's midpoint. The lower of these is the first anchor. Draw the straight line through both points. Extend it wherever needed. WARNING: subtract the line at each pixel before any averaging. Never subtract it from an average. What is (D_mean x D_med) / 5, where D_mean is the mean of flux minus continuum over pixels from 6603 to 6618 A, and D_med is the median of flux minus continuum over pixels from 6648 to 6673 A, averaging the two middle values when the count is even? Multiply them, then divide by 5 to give -0.15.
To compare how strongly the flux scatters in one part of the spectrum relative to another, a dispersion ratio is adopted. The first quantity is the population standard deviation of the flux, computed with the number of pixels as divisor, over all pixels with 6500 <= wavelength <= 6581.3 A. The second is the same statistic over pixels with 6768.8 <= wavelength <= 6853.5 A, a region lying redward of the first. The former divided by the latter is 1.21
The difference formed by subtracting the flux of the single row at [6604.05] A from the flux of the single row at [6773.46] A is -1.2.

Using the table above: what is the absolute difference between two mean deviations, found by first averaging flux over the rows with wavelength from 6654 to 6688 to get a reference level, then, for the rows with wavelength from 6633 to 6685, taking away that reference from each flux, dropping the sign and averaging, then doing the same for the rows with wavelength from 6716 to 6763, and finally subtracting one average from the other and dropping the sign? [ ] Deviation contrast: 0.18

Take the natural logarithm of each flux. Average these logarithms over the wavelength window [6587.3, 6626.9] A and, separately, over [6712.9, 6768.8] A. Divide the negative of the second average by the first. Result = -0.984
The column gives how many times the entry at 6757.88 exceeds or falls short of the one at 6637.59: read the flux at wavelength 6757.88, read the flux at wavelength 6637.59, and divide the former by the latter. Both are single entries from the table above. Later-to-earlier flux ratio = 1.11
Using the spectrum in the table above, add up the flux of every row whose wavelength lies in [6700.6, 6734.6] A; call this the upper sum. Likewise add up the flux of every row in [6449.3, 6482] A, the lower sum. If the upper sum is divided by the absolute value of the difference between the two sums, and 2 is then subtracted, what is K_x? 81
